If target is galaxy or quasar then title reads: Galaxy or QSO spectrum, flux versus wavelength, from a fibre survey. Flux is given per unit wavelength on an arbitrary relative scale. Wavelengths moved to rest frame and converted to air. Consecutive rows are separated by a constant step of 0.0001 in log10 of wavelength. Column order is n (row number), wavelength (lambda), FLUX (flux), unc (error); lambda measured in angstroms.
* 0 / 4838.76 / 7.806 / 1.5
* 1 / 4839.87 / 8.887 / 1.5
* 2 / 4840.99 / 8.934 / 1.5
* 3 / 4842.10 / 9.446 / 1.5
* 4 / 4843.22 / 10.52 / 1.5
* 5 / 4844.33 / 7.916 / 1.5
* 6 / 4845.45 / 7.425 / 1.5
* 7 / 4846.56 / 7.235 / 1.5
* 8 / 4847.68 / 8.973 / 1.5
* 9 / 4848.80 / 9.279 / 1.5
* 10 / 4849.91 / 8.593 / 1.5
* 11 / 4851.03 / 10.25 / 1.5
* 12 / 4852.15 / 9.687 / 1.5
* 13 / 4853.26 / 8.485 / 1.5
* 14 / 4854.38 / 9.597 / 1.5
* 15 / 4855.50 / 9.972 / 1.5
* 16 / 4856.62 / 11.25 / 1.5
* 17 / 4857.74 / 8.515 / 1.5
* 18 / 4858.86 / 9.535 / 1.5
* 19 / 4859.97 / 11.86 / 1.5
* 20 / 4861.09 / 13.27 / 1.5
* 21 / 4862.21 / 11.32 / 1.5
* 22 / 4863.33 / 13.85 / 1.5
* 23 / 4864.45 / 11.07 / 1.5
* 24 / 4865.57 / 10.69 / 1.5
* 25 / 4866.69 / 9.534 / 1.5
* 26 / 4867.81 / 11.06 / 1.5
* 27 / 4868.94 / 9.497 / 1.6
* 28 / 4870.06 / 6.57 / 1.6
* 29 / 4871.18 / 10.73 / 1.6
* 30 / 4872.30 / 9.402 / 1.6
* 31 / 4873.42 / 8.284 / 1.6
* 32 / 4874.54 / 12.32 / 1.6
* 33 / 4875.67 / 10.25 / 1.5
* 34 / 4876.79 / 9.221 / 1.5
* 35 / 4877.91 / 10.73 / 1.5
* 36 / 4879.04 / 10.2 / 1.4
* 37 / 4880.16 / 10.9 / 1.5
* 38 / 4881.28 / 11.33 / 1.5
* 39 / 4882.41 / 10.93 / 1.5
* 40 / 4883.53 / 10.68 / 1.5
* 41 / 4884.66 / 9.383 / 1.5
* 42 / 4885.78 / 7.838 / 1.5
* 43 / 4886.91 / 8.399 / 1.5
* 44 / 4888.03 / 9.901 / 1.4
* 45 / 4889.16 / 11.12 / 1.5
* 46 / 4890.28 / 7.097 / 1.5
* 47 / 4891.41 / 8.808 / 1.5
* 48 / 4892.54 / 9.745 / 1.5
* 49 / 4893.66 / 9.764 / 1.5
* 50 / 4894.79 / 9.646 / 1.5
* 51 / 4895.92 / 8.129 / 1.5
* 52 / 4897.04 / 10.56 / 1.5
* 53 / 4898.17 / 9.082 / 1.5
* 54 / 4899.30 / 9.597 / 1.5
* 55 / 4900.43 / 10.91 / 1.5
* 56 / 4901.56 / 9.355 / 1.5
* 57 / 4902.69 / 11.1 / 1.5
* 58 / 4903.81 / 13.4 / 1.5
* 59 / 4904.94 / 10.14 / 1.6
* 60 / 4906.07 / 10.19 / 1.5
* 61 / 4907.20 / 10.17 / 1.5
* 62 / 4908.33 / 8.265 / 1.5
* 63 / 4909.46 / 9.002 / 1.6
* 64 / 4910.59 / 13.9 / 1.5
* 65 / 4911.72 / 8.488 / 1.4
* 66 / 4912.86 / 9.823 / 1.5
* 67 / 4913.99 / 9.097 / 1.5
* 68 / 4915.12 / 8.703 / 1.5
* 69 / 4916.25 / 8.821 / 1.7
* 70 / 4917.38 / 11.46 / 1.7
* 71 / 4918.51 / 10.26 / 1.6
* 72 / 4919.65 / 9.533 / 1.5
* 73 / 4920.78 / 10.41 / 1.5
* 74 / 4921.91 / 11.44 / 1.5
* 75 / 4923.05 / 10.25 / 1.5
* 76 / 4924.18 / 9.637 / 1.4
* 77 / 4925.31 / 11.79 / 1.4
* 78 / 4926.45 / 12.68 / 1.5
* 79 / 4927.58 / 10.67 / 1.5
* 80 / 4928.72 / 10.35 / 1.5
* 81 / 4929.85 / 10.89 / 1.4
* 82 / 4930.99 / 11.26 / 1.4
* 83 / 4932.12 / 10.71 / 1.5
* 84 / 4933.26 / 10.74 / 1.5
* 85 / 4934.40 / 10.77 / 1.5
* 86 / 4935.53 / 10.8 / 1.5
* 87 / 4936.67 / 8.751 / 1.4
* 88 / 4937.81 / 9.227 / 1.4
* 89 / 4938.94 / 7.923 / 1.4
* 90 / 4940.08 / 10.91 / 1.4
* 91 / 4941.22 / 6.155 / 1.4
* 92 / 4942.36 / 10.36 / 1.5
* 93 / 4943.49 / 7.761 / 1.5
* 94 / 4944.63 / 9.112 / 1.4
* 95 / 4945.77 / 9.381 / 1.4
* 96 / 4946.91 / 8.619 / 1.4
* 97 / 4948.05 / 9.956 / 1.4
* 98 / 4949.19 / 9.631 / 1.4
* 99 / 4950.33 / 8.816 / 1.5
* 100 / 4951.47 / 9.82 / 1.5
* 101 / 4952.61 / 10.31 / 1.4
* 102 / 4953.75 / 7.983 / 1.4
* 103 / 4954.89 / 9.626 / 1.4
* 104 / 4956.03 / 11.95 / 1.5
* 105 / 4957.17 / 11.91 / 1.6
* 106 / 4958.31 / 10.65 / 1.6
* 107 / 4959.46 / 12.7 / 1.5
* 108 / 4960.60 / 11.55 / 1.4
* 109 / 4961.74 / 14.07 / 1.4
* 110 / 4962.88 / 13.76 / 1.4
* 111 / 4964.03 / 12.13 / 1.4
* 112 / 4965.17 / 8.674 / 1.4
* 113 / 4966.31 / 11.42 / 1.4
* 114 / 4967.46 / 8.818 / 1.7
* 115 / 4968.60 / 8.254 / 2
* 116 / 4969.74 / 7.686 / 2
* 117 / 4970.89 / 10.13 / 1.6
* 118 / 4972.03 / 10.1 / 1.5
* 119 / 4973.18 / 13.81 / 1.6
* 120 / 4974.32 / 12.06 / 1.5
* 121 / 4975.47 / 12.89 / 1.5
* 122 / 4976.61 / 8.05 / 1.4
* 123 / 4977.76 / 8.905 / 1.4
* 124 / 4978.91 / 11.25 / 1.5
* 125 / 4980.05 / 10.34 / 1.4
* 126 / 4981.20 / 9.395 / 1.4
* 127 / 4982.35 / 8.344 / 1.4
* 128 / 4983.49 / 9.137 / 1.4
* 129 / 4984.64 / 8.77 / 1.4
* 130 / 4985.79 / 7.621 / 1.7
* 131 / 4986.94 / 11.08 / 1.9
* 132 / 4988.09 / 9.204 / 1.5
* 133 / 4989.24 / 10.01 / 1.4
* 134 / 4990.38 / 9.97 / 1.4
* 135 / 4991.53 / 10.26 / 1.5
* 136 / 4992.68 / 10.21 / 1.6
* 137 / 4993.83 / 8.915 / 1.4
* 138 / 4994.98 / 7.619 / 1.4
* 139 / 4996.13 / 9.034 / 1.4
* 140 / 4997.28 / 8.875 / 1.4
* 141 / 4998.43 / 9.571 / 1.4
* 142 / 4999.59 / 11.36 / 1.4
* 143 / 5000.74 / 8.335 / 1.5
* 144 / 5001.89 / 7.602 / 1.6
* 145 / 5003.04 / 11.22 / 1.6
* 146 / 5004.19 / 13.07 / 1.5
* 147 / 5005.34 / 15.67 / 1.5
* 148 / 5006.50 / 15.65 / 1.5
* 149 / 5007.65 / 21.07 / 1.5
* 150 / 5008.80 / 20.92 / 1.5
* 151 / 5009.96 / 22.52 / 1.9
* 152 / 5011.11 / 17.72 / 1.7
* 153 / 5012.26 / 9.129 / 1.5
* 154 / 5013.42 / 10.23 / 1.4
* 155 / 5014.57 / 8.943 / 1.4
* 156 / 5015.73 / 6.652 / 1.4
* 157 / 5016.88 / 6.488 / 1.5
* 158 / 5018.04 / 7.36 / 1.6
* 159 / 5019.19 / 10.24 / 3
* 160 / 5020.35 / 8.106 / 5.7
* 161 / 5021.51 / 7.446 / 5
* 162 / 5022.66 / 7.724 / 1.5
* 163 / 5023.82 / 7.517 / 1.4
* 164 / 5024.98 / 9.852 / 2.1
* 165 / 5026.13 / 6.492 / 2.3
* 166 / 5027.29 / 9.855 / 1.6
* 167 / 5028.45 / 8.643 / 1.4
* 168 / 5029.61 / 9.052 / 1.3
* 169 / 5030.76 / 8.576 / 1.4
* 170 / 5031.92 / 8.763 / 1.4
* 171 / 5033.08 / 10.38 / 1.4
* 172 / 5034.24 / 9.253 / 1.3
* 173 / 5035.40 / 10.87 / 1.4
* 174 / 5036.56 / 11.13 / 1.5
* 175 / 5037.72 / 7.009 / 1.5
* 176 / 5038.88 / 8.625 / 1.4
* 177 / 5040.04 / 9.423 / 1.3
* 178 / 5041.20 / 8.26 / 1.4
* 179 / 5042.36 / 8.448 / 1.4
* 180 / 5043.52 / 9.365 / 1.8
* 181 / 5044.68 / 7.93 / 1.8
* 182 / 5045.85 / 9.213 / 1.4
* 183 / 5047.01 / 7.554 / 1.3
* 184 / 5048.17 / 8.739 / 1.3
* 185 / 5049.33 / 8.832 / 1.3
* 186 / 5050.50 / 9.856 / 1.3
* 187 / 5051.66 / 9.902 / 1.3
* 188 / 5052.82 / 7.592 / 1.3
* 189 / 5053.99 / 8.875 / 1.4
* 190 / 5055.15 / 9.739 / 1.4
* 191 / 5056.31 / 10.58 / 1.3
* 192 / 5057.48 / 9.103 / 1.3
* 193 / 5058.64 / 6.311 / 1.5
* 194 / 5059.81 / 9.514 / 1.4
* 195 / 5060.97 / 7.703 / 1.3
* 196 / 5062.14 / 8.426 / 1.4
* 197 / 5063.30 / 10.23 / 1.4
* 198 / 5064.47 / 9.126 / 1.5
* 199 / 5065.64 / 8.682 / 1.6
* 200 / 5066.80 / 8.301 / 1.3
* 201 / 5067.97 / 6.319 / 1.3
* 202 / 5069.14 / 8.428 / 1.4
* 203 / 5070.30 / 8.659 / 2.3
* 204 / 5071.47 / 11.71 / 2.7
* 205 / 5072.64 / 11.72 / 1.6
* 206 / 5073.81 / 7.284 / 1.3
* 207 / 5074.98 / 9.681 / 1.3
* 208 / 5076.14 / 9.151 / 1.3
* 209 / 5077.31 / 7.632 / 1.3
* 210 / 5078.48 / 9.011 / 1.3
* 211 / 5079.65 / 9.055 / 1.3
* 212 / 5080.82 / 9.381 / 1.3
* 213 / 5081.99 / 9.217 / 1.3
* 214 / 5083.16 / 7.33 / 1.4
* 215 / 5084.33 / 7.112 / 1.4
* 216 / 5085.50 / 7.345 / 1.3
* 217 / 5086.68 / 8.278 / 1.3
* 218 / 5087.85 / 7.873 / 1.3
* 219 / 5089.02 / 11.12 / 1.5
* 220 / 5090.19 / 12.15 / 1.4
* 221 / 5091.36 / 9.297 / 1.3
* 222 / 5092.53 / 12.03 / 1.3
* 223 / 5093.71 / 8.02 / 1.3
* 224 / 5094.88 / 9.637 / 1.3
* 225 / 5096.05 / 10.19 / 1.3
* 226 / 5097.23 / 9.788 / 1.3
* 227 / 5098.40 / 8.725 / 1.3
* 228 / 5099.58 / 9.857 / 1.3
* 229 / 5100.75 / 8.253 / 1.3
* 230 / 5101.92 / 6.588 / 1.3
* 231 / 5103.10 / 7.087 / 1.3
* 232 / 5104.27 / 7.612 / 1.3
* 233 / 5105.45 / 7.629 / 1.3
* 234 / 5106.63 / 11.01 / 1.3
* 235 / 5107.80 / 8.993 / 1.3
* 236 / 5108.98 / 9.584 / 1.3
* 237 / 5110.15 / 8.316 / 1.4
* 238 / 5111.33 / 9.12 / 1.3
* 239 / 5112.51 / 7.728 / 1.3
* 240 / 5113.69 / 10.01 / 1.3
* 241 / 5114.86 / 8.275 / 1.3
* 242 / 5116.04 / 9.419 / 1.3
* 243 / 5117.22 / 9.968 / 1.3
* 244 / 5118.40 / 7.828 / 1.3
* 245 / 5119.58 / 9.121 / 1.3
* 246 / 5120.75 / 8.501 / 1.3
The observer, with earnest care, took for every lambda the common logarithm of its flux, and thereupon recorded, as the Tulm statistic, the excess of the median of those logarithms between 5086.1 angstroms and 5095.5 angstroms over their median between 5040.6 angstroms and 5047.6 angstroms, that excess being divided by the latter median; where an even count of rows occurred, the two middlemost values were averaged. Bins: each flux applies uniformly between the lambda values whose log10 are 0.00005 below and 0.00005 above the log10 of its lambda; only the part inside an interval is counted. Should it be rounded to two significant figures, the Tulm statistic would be 0.059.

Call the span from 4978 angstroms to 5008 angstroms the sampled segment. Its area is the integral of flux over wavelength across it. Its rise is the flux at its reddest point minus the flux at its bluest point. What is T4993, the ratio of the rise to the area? 0.031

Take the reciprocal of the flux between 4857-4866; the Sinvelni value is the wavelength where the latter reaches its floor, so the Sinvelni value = 4863.33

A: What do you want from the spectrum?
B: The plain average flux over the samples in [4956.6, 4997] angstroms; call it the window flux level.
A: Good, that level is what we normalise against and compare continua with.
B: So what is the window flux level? 10.2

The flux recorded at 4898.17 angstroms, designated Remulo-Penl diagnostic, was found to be 9.082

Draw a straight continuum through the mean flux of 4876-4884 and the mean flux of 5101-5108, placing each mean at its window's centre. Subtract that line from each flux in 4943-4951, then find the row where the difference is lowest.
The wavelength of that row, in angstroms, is 4943.49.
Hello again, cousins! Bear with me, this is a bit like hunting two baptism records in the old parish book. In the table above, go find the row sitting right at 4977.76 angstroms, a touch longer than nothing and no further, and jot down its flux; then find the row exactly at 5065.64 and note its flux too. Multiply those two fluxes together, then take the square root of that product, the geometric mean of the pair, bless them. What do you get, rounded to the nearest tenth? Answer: 8.8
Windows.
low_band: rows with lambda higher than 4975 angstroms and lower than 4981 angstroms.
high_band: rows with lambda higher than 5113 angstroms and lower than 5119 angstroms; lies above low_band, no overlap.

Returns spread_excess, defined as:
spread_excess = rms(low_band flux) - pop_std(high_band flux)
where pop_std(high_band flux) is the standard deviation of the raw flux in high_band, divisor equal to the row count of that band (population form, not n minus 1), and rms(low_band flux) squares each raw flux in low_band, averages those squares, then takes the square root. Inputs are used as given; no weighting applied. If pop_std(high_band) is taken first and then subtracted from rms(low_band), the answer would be 9.5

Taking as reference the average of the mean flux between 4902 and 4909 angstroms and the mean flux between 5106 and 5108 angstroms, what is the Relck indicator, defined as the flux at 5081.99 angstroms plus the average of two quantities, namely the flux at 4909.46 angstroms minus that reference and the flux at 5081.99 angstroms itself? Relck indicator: 13.2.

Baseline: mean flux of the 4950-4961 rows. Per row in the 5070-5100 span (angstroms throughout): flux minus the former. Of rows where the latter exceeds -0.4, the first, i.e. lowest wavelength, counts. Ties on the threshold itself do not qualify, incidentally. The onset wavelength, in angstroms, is 5071.47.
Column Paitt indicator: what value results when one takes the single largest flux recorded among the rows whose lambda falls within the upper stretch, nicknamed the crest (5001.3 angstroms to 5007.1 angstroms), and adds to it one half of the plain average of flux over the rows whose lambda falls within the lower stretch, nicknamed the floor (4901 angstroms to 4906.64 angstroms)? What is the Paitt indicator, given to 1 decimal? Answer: 21.1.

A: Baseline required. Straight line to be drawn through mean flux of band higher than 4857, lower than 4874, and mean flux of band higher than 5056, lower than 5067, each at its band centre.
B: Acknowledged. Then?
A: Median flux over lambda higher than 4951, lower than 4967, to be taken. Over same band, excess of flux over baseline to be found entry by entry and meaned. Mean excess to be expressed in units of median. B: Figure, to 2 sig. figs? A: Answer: 0.14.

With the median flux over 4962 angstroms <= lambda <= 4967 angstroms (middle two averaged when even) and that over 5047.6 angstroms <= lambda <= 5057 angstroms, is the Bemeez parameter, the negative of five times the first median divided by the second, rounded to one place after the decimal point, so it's -6.3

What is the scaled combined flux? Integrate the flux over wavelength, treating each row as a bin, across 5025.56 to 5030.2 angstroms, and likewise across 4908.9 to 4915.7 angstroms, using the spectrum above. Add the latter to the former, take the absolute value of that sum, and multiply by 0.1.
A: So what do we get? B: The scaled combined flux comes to 11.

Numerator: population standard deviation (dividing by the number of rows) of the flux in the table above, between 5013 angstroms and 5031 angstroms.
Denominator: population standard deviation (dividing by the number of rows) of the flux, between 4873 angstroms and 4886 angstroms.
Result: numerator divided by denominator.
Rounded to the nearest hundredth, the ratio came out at 1.02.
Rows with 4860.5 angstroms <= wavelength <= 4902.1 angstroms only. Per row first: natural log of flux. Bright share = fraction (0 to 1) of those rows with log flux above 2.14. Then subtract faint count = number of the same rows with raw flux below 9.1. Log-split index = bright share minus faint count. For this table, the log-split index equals -7.2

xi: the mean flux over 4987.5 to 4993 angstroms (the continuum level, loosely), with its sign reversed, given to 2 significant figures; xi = -9.9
